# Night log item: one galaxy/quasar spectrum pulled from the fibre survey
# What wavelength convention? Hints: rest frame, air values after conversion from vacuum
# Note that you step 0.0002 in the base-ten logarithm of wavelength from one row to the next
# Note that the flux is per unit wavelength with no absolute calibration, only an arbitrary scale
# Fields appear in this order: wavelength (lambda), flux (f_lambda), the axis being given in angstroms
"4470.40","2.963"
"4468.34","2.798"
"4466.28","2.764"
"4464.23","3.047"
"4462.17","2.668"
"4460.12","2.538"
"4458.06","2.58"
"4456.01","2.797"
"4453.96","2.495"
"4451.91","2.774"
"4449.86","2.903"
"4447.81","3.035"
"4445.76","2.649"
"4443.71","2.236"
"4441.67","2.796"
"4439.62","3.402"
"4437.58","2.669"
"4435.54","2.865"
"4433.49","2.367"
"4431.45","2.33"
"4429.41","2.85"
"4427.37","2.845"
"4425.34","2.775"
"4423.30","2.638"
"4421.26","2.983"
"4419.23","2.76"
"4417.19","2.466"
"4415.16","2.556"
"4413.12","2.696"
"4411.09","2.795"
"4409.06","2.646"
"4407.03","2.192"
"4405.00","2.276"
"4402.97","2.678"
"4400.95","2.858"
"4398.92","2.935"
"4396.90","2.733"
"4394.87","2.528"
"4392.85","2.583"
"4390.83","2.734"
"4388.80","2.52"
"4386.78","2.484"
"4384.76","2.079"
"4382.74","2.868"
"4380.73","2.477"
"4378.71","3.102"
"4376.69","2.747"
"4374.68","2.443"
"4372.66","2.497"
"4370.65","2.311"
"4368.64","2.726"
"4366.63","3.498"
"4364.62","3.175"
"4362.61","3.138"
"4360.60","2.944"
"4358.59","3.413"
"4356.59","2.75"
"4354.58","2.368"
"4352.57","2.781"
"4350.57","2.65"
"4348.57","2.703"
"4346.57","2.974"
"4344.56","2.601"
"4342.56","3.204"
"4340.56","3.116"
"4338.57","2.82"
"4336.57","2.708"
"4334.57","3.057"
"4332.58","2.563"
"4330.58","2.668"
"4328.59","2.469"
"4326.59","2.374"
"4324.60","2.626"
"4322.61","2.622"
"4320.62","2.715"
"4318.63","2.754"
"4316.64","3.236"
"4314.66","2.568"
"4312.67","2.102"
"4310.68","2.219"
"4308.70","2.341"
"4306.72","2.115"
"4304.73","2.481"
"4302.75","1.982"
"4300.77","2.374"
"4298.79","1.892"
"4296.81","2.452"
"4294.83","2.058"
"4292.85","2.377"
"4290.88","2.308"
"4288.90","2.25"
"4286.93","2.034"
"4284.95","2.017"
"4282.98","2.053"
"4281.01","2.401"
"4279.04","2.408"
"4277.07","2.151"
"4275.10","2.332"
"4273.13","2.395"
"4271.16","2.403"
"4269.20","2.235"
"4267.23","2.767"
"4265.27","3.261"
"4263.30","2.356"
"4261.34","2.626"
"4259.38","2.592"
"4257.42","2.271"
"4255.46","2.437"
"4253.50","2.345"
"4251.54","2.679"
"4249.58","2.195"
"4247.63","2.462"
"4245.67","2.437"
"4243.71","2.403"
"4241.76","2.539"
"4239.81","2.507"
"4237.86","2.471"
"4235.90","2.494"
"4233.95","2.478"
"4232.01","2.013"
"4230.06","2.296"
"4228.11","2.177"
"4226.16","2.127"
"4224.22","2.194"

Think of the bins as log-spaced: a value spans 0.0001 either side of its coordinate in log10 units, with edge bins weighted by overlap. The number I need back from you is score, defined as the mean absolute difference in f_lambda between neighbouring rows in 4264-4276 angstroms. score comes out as 0.25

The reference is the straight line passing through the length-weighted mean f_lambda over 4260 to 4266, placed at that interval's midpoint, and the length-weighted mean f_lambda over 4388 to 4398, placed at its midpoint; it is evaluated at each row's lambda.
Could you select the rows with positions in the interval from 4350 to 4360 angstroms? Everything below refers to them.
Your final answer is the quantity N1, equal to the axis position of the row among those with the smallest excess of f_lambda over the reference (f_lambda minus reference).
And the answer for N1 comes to 4354.58 angstroms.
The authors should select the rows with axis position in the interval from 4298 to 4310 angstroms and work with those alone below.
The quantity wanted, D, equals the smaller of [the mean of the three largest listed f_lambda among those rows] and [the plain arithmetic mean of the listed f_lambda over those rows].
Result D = 2.2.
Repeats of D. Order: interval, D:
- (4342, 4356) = 2.8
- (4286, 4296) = 2.2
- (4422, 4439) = 2.7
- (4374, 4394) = 2.6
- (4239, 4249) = 2.5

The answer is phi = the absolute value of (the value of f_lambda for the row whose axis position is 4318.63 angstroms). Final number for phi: 2.8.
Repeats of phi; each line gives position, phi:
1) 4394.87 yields 2.5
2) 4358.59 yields 3.4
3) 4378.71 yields 3.1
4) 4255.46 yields 2.4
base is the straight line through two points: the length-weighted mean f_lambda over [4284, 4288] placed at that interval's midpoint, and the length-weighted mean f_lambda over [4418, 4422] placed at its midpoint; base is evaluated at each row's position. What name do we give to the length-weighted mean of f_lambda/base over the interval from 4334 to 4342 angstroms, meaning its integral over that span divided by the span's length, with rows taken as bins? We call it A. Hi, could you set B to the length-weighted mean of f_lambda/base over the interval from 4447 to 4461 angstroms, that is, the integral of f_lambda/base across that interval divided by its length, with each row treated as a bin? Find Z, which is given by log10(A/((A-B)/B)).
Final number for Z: 0.5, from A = 1.25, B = 0.90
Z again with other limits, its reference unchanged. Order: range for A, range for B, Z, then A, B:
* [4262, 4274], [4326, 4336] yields 0.9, 1.34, 1.15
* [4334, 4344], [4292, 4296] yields 0.8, 1.26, 1.07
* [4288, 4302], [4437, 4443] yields 1.1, 1.07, 0.99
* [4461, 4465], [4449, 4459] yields 1.5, 0.91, 0.89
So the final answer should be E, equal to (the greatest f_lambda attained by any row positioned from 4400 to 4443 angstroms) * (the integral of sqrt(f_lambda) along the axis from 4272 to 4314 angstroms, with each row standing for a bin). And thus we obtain 213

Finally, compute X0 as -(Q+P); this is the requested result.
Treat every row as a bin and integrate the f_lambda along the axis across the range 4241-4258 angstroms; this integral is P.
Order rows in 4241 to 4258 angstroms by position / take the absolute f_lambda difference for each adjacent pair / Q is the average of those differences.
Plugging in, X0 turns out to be -41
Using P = 41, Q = 0.19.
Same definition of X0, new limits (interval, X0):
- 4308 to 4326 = -47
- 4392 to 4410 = -47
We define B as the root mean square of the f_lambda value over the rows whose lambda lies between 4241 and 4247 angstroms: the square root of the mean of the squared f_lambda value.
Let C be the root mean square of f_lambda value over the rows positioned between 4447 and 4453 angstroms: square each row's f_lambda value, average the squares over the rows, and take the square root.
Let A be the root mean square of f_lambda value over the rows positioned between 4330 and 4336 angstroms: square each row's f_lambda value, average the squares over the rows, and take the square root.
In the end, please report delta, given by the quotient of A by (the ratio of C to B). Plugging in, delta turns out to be 2.35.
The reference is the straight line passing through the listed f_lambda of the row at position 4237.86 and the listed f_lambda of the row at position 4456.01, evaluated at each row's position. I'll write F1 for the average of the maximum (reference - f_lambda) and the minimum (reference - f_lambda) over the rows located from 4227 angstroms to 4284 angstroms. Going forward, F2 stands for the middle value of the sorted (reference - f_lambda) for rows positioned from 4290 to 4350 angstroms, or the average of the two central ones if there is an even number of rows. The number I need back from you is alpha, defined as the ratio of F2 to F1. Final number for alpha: -0.3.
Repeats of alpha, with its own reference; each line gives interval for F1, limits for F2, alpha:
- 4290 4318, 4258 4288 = 11.8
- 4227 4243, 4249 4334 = 0.8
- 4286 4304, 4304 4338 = 0.0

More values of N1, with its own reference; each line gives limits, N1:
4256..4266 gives 4257.42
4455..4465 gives 4460.12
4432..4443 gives 4433.49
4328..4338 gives 4328.59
